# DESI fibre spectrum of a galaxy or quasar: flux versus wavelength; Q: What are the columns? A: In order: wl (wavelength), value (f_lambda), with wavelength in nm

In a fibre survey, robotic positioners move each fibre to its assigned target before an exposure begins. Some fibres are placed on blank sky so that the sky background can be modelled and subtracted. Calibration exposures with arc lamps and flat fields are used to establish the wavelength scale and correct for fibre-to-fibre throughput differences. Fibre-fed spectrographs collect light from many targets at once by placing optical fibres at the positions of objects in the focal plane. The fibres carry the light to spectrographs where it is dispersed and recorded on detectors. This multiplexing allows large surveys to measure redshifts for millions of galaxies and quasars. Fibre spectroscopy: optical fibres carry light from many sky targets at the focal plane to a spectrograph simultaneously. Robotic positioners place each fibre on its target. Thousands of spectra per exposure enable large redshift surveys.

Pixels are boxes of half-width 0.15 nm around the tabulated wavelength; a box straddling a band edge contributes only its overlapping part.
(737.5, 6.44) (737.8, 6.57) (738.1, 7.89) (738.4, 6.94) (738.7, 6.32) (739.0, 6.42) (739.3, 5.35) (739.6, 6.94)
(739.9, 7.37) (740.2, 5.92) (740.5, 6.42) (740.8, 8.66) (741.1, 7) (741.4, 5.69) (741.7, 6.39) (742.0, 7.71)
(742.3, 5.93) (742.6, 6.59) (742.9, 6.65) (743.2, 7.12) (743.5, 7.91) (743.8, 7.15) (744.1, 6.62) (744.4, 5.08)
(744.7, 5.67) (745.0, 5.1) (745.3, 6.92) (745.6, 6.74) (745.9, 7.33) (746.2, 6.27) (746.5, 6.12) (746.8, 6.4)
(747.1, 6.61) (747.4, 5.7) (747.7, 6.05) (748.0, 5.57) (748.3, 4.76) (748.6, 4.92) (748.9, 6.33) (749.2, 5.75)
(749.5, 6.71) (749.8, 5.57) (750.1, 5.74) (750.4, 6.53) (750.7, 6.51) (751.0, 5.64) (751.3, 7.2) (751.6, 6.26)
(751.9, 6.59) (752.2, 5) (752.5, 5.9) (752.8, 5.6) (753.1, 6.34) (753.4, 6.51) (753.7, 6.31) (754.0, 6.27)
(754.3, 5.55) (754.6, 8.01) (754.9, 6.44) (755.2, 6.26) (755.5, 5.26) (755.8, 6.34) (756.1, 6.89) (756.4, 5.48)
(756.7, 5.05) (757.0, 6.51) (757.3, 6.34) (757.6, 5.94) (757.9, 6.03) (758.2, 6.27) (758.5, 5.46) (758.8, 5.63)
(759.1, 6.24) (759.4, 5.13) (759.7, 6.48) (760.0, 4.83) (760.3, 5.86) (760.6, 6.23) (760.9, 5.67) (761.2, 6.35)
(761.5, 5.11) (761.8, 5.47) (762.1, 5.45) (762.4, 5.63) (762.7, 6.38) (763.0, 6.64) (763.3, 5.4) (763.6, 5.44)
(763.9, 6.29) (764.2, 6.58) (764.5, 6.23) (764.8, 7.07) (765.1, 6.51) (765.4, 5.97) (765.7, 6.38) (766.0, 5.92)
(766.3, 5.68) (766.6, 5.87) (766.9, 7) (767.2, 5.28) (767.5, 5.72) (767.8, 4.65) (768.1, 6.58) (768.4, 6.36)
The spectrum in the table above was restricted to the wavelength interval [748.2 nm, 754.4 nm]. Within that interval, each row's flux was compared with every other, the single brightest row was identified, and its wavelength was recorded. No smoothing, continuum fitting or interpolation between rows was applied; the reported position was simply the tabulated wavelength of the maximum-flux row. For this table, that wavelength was 751.3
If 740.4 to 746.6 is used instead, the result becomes 740.8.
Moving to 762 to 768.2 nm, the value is 764.8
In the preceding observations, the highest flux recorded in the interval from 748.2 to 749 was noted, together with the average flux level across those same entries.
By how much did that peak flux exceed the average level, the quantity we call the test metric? 1.0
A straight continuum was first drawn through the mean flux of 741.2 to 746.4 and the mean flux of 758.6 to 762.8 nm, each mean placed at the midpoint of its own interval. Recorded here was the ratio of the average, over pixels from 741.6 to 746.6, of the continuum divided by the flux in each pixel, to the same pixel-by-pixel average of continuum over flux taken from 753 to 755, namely 1.07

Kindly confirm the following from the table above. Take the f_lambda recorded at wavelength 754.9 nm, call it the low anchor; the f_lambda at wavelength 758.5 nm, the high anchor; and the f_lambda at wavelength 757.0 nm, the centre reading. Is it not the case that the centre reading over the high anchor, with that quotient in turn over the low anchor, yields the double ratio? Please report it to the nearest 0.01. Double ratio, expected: 0.19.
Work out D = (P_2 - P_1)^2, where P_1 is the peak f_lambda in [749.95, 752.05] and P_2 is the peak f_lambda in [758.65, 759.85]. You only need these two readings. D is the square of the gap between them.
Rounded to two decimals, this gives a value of 0.52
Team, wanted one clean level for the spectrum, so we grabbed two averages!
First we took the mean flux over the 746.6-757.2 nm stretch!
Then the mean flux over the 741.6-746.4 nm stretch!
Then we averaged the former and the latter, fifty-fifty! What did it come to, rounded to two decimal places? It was 6.32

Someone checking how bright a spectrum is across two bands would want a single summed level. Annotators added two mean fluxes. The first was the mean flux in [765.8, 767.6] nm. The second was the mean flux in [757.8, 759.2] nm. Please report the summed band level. 11.8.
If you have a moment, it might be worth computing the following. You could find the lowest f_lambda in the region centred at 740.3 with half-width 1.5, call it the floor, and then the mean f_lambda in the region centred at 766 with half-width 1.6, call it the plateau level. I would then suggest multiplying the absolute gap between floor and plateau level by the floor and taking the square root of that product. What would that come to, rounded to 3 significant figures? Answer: 2.07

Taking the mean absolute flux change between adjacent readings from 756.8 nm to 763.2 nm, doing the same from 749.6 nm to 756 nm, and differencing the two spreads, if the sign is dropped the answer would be 0.18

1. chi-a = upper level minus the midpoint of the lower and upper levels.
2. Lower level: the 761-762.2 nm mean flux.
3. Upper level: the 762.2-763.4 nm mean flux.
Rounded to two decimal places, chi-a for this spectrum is 0.21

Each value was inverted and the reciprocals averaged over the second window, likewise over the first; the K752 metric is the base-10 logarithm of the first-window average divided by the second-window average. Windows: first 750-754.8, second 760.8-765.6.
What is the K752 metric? -0.015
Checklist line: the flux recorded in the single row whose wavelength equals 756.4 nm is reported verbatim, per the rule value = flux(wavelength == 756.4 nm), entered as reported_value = 5.48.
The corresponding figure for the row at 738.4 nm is 6.94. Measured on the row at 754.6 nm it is 8.01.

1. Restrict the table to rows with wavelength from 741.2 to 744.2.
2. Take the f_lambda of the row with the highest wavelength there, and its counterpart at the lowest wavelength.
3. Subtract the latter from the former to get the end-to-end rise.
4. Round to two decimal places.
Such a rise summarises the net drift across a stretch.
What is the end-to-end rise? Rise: 0.93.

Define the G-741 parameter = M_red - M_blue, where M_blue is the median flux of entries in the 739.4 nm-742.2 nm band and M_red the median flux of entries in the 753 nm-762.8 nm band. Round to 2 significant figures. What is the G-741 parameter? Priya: -0.71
